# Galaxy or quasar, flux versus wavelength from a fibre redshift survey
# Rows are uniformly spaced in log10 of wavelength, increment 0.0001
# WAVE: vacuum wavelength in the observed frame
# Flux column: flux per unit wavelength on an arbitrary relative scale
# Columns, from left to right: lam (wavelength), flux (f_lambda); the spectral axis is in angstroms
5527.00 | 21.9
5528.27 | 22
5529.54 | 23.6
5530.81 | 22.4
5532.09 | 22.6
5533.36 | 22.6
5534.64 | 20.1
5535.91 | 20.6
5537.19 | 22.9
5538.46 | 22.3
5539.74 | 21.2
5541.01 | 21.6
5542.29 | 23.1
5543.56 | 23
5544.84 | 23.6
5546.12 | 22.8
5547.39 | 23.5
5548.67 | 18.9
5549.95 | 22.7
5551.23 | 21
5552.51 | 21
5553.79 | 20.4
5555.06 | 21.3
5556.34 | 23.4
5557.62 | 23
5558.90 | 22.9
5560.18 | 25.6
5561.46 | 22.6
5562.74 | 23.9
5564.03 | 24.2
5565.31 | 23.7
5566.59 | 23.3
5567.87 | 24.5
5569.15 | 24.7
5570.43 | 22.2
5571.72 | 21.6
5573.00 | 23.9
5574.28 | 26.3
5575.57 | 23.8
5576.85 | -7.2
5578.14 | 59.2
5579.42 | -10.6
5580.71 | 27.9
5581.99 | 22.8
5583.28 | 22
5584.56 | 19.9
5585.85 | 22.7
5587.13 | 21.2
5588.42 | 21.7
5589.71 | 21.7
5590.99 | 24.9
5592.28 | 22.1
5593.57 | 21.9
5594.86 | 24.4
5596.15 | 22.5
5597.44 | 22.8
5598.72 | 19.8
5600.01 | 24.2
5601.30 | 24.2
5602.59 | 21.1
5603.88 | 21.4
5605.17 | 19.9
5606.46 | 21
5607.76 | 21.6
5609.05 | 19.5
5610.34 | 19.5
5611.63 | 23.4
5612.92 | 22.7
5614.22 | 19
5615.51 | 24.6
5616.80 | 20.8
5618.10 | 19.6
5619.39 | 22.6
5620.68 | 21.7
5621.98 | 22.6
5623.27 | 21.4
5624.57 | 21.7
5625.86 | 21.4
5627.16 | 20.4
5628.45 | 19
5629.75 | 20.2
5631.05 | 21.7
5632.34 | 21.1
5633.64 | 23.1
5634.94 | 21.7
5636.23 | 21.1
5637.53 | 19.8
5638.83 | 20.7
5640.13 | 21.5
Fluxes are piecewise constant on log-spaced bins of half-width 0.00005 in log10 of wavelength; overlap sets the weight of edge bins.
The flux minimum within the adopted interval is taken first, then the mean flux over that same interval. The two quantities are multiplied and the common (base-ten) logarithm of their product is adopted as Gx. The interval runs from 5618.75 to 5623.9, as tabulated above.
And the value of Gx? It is 2.67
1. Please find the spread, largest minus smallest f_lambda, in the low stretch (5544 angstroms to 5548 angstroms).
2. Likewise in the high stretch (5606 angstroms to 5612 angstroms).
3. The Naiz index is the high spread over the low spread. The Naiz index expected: 4.9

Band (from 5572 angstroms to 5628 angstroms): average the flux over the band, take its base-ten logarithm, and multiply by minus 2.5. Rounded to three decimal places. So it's -3.335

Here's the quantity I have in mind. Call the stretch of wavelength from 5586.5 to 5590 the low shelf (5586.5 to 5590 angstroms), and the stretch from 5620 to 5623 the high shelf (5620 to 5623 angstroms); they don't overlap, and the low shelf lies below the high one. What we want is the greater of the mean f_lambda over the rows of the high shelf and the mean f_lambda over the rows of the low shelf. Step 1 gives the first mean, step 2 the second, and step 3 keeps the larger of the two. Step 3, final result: 22.1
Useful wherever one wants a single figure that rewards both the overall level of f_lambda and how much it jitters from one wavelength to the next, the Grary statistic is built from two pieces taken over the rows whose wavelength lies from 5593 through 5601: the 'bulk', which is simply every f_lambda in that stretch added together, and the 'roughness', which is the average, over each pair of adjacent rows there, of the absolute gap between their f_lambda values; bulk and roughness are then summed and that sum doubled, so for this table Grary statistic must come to 276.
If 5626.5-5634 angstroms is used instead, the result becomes 254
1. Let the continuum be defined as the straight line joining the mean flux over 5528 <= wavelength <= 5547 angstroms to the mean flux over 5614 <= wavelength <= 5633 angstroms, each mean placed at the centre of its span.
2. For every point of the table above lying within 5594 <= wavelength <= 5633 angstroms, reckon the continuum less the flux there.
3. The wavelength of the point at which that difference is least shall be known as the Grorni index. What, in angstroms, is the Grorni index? 5615.51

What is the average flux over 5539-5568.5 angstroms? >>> 22.7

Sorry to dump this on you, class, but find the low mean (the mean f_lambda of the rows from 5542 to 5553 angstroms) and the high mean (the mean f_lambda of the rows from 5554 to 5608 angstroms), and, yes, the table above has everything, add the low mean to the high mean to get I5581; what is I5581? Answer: 44.4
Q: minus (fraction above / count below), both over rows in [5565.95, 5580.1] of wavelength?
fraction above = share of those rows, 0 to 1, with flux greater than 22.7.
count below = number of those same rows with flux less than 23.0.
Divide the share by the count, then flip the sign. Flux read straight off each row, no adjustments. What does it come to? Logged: -0.16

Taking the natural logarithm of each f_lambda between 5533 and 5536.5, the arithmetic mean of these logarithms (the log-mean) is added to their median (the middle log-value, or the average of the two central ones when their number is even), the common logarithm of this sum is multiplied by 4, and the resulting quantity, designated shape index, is 3.13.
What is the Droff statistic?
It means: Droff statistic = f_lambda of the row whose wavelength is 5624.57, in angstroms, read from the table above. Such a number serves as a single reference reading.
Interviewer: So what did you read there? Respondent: 21.7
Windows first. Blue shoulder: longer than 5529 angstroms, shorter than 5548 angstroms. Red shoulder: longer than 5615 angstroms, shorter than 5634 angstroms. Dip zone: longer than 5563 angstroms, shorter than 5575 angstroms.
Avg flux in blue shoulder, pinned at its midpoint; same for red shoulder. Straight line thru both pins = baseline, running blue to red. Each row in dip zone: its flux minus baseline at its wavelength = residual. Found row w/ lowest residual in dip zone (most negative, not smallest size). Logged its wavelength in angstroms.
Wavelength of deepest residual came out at 5571.72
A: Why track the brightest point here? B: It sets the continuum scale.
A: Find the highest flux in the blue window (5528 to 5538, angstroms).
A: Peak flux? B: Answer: 23.6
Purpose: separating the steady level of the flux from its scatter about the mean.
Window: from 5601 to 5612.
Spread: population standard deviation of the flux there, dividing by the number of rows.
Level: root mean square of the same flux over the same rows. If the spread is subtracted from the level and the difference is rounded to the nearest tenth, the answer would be 19.8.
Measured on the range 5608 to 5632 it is 19.7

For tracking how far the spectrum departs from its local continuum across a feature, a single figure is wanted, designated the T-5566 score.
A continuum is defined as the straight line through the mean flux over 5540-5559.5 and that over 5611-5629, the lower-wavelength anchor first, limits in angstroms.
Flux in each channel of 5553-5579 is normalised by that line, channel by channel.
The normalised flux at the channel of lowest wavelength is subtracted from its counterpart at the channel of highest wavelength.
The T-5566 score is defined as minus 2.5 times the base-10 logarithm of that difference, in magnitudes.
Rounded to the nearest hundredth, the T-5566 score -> -0.63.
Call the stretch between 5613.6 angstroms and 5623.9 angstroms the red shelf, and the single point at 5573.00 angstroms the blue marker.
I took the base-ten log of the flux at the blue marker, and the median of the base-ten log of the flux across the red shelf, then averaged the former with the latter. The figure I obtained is 1.36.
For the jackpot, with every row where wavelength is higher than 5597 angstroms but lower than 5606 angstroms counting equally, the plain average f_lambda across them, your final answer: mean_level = 21.9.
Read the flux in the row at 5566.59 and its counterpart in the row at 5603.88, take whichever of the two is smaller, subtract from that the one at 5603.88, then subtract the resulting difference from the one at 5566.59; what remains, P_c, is 23.3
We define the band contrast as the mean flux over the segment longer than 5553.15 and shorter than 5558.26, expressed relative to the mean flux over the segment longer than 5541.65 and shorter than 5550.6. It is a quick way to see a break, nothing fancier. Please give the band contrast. 0.98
